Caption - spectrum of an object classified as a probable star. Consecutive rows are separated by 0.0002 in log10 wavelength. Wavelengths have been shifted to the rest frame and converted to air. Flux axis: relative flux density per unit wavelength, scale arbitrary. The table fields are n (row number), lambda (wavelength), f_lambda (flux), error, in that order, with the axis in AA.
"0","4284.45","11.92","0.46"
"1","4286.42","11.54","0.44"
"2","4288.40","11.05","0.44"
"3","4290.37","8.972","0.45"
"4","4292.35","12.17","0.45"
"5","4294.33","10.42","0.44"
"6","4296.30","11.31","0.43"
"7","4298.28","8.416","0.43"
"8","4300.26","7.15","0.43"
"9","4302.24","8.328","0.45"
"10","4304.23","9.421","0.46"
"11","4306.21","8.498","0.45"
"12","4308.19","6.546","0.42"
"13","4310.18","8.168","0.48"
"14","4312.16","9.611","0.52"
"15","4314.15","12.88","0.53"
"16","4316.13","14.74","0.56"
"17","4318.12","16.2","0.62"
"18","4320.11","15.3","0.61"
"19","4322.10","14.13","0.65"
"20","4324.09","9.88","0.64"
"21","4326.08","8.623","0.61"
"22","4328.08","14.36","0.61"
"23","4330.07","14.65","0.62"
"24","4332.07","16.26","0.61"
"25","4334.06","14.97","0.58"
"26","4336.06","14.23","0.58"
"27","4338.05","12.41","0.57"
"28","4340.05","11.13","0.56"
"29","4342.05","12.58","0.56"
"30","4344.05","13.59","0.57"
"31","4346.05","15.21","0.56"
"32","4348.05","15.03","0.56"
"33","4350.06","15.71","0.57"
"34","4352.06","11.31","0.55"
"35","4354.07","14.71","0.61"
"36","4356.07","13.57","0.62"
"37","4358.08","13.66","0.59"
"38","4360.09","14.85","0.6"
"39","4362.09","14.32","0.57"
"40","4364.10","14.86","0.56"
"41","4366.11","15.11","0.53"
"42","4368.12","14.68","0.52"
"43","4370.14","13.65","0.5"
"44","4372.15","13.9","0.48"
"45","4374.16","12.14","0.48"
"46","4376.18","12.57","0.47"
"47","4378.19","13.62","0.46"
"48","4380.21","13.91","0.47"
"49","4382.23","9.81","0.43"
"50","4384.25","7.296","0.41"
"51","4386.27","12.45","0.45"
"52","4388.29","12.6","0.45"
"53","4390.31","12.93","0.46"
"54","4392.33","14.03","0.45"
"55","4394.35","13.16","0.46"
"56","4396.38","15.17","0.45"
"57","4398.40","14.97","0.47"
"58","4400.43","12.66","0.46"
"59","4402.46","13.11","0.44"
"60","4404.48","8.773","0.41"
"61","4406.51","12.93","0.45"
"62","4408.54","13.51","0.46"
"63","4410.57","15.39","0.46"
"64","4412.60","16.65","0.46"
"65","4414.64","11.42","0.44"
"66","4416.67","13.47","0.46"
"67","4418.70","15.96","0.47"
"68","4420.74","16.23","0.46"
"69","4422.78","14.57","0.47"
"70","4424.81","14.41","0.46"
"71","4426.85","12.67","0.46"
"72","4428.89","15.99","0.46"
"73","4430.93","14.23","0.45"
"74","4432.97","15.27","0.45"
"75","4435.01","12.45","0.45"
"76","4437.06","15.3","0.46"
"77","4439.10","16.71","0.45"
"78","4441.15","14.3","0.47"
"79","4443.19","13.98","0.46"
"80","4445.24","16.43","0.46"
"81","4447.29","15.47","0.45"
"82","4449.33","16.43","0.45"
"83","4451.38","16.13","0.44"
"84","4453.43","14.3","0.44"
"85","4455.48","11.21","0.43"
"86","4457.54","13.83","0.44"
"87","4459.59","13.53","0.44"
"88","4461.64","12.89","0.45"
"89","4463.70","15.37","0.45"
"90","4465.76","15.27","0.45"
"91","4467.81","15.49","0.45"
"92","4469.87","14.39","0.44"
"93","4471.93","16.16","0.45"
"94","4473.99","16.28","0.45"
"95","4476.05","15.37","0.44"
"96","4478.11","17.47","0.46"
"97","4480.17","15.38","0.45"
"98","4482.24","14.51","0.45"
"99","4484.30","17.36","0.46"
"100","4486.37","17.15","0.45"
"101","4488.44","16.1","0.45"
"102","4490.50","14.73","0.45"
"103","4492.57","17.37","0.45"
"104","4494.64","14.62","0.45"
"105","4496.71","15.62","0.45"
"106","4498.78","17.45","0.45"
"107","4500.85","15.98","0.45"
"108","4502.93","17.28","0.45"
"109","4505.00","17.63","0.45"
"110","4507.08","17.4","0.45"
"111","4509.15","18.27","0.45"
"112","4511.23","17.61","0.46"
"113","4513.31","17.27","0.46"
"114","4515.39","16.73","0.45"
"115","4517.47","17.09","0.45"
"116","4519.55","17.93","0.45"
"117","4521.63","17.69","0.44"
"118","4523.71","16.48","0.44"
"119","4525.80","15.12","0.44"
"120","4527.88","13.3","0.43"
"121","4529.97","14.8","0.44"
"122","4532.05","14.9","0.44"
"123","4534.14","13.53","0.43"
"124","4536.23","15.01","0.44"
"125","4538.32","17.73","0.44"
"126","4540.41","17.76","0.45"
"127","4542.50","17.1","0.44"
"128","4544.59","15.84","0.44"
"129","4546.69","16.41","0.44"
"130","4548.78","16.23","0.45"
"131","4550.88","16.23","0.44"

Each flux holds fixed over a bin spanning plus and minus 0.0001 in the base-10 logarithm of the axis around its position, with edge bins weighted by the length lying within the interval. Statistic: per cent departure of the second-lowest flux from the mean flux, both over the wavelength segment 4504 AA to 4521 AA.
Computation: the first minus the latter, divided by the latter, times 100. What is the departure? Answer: -2.3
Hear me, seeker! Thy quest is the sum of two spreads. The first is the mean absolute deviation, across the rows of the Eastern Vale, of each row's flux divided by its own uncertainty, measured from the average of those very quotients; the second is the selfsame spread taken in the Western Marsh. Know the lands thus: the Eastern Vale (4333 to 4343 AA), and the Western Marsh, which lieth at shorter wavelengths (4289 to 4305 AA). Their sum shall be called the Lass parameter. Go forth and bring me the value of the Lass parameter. 4.9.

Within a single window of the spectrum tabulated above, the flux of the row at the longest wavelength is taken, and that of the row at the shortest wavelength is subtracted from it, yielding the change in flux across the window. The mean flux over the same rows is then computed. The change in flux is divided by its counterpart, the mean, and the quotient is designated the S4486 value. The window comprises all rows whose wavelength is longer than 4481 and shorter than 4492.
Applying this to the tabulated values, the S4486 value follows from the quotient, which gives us 0.01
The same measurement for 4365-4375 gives -0.21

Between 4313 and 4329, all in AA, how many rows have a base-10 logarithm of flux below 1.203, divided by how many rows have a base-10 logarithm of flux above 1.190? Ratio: 7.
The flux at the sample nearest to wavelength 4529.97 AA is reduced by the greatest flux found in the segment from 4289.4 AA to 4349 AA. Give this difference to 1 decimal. -1.5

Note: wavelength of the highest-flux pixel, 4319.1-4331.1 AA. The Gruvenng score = 4320.11 AA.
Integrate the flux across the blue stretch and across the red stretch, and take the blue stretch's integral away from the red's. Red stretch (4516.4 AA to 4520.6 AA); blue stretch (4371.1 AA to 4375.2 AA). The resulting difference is 20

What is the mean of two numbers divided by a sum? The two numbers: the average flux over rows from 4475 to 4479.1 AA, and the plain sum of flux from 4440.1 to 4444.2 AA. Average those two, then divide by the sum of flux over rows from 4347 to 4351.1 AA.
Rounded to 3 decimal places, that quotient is 0.727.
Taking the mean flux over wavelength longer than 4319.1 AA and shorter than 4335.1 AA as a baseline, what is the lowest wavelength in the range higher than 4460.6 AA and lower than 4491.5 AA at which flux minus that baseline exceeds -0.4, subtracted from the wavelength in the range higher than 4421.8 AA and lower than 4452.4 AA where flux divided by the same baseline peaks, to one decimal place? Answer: -24.6 AA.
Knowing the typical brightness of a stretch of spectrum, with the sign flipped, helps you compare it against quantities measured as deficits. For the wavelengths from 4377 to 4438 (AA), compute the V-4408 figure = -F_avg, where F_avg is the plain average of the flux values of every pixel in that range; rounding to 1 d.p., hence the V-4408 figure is -13.5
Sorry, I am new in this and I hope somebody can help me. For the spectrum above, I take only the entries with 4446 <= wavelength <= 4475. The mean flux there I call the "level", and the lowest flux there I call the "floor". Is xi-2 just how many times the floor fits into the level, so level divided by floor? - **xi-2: 1.32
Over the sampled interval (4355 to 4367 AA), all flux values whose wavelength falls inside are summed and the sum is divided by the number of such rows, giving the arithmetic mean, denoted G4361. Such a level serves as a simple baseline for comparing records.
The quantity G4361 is 14.4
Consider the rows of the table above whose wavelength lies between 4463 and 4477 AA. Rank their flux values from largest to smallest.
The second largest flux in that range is 16.16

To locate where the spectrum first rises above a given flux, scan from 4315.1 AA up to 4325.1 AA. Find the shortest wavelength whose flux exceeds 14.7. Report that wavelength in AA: 4316.13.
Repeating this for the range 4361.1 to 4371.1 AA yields 4364.10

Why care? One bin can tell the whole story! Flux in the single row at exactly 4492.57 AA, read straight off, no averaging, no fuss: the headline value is 17.37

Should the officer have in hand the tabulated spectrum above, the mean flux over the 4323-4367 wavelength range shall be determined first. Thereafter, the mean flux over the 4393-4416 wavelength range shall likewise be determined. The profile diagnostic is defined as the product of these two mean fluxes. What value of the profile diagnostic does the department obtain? 184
